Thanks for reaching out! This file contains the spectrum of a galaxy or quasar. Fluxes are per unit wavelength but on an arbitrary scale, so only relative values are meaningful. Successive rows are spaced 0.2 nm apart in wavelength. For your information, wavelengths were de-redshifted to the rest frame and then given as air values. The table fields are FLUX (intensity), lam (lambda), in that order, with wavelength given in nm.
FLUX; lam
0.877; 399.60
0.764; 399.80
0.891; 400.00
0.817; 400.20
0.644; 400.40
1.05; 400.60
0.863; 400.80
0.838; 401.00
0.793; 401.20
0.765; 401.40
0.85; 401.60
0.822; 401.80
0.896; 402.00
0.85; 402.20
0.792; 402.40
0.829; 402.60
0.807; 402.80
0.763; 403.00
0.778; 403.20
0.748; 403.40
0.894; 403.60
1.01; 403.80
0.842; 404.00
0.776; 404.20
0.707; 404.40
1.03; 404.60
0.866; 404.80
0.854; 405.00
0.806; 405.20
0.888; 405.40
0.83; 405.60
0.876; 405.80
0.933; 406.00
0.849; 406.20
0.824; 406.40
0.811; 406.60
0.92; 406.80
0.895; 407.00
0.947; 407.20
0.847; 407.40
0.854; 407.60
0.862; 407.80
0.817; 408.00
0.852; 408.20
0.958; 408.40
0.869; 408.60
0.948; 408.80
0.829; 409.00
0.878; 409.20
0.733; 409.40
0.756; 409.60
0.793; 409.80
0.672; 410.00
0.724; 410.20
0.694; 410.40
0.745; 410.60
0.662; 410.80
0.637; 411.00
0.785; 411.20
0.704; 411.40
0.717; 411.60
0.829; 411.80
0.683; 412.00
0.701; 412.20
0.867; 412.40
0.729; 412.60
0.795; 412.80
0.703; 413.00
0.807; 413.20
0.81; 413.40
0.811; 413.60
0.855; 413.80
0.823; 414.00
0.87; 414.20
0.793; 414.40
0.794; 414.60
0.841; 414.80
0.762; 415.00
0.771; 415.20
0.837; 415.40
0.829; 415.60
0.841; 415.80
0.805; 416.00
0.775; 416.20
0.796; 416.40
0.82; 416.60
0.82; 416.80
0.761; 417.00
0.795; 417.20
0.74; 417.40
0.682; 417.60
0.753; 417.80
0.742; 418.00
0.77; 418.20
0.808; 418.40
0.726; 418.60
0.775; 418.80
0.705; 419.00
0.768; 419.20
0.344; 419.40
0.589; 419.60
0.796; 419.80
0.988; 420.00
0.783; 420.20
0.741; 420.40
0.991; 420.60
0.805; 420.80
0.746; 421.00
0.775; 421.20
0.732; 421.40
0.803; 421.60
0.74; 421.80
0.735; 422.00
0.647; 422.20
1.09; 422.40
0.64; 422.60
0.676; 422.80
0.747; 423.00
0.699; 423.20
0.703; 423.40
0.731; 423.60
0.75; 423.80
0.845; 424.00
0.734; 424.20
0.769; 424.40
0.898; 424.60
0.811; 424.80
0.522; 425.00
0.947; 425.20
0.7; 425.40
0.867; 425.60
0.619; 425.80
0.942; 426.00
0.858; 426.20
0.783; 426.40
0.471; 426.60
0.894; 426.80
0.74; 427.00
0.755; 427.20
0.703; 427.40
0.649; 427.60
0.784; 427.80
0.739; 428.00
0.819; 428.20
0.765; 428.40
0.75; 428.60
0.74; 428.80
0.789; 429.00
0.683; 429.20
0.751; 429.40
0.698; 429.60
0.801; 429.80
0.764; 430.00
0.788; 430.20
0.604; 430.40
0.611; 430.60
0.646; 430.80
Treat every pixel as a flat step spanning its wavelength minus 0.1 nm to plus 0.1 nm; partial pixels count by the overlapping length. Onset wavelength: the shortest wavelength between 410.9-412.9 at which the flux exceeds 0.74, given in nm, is 411.20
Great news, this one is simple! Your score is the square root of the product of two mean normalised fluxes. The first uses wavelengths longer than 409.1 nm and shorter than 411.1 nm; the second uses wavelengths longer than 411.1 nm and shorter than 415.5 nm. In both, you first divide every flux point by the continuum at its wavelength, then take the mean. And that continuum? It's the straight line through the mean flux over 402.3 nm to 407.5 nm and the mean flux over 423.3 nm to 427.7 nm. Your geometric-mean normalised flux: 0.923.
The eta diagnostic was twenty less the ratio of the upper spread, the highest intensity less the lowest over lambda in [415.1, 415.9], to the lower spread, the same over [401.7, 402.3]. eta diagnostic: 19.1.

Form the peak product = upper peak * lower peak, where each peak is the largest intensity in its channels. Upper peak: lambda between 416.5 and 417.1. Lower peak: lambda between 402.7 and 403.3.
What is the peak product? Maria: 0.66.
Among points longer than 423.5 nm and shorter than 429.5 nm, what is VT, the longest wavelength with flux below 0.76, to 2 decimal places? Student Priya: 429.40 nm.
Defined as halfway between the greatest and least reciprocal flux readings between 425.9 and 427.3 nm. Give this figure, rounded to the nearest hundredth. 1.59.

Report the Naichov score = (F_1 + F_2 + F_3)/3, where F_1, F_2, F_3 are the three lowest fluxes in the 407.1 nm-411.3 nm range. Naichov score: 0.66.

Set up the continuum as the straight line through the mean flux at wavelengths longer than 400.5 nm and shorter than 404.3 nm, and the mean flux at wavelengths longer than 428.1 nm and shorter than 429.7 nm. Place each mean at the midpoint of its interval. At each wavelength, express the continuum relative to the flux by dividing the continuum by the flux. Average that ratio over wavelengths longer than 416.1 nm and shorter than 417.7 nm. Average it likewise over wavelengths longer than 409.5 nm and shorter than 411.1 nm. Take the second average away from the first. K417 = -0.13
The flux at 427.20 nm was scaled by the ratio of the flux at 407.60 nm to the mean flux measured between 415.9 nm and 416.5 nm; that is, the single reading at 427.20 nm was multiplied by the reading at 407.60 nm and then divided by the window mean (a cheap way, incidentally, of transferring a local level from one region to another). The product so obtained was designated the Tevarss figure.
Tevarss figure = 0.81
